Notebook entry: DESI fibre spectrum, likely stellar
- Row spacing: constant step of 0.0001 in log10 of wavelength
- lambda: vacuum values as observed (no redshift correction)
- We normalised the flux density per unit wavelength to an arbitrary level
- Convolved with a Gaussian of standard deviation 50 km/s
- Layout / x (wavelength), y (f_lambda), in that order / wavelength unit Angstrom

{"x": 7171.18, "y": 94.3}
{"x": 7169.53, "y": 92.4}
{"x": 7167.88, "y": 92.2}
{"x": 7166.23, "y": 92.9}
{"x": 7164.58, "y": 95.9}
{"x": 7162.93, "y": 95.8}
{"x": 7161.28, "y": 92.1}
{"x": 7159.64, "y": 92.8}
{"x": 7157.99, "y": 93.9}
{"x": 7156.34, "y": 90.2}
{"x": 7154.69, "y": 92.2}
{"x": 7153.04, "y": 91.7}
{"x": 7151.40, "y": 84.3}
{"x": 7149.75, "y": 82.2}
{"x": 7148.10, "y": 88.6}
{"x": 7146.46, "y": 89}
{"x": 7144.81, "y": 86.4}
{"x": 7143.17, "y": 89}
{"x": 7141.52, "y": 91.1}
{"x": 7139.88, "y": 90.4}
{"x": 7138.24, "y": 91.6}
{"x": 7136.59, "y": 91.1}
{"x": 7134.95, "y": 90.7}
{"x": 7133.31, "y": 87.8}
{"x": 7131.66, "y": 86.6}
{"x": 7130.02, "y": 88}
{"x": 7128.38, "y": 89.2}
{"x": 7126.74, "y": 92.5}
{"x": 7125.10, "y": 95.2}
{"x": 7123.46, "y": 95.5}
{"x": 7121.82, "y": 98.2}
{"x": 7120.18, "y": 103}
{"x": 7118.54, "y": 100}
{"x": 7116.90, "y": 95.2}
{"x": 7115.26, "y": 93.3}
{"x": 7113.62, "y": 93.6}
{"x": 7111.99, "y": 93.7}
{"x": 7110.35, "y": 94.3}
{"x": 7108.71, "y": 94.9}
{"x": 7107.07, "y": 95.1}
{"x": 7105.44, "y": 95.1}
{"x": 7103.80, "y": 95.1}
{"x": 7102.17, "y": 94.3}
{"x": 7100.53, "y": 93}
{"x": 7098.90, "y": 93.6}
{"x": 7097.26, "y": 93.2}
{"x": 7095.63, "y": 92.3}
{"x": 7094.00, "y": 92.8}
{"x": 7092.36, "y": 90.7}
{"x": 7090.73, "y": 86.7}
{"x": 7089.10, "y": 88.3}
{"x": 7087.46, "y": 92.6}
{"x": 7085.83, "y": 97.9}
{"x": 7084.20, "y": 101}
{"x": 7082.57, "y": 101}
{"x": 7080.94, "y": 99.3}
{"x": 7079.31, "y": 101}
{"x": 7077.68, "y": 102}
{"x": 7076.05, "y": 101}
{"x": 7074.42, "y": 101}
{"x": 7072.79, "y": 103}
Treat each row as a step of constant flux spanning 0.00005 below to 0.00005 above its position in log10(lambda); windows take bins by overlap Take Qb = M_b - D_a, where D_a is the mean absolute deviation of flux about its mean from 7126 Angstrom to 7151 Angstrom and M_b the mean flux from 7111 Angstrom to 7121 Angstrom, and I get 94.6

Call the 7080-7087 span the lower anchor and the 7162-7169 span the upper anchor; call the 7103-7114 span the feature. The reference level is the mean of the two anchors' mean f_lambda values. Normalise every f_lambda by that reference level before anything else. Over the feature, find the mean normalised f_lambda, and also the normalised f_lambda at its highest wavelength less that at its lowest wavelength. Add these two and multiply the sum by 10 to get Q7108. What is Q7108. 9.6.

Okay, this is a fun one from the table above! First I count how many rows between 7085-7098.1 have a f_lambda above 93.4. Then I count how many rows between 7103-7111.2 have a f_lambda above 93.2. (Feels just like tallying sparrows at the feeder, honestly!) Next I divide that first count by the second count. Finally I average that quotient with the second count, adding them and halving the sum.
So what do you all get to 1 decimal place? 2.6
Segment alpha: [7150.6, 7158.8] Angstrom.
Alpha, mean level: 90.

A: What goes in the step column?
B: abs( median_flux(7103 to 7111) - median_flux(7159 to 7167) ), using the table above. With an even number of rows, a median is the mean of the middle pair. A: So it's 2.2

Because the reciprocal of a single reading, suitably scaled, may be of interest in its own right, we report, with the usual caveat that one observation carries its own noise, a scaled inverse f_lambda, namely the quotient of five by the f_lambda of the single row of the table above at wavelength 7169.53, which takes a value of 0.0541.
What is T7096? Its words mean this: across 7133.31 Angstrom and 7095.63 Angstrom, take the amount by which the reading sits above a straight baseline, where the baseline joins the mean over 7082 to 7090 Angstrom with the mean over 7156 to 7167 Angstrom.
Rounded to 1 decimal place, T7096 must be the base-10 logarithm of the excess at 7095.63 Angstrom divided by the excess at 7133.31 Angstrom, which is -0.3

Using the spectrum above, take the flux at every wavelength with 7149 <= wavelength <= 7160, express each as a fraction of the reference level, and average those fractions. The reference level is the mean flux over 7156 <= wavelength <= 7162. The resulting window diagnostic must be 0.97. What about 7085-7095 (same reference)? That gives 0.99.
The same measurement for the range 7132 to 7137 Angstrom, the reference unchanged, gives 0.97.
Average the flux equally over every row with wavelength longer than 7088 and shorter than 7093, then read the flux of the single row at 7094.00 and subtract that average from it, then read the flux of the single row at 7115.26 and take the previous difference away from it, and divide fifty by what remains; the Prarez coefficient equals 0.56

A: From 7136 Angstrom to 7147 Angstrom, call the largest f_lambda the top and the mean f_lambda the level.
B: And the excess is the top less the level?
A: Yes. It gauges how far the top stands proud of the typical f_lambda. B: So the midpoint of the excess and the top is 47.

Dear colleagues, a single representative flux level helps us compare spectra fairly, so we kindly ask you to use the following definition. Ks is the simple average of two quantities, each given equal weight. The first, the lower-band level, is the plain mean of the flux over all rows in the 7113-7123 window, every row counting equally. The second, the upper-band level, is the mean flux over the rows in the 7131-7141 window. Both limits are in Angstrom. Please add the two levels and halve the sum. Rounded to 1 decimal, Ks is 93.5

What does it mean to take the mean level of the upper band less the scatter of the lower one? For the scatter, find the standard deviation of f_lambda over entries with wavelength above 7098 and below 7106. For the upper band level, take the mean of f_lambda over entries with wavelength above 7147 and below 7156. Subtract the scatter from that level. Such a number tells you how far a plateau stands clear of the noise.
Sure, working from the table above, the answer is 87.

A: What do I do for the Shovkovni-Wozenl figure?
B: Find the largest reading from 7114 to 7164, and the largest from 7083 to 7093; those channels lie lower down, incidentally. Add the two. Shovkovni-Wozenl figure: 204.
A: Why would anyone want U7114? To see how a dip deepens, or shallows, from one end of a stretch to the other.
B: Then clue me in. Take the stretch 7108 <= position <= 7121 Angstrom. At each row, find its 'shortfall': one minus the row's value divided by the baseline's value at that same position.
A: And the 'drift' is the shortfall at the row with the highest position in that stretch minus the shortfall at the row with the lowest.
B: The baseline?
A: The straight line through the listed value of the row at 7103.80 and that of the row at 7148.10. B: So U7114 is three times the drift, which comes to -0.32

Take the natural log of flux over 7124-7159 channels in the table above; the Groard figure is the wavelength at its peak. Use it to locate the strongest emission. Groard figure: 7125.10 Angstrom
